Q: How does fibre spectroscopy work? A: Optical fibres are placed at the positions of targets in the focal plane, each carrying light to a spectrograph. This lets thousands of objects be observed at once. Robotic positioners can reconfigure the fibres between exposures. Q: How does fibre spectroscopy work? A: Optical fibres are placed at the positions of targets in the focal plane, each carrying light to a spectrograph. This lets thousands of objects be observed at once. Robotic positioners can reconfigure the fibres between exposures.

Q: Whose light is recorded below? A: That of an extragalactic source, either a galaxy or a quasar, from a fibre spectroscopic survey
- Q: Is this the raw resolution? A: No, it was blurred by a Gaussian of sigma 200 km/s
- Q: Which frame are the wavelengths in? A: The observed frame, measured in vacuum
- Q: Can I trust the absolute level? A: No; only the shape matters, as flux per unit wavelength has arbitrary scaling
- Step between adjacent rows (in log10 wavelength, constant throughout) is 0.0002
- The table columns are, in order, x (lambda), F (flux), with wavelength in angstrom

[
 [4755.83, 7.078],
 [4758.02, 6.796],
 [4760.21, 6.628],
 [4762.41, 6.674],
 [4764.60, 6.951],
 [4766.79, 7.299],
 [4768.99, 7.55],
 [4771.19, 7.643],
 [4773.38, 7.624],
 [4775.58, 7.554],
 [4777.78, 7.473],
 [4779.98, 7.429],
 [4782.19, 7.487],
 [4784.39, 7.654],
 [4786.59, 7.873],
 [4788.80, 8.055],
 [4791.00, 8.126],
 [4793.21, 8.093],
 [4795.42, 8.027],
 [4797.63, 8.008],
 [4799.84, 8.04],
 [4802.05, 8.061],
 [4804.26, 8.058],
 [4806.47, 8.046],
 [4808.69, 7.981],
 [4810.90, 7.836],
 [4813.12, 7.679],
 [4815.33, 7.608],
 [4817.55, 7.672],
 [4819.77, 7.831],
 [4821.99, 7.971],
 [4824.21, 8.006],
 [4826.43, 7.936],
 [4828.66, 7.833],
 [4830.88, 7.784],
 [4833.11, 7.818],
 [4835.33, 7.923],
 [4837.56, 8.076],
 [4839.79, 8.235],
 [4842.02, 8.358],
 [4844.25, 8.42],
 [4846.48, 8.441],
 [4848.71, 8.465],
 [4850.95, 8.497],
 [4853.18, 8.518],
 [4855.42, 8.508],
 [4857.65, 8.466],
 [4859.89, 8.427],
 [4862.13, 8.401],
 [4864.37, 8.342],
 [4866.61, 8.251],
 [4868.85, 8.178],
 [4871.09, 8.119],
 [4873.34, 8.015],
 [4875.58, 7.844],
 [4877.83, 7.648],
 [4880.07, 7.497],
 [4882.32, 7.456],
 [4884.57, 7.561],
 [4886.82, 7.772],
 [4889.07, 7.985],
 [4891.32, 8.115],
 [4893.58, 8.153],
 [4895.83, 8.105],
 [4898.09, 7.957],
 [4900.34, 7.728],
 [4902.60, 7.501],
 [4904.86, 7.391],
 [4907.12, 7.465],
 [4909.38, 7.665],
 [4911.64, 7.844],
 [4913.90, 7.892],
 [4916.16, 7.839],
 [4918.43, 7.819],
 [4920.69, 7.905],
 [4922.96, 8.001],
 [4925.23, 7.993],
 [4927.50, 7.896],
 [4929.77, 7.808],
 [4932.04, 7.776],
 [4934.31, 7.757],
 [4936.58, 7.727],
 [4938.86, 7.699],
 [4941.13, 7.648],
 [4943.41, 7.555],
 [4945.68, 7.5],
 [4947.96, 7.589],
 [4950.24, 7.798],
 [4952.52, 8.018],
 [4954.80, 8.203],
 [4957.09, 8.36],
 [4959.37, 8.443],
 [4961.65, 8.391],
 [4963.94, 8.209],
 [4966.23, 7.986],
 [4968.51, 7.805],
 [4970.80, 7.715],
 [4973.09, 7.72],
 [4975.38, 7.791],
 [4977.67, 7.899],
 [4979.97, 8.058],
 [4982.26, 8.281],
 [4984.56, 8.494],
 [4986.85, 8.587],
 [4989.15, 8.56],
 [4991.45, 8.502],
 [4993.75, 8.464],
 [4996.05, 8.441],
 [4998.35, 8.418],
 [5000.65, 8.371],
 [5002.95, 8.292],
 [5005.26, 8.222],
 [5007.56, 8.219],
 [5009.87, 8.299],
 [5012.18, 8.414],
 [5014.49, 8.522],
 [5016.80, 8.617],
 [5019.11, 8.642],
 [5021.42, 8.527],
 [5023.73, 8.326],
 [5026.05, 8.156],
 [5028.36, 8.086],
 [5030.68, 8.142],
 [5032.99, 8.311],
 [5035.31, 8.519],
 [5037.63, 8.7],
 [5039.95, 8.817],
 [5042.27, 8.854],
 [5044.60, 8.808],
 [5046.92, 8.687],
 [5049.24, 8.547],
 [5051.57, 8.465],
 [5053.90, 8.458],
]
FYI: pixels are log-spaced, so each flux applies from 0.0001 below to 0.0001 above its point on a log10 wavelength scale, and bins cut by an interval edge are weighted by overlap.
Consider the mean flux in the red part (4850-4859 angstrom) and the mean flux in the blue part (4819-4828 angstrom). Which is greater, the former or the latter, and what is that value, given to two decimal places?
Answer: 8.50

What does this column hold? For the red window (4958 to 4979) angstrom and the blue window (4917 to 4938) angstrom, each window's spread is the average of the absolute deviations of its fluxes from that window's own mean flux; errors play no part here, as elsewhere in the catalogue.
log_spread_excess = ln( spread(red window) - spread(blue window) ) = -1.9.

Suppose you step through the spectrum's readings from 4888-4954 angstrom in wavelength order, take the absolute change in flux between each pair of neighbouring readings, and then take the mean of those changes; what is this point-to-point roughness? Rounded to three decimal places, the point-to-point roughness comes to 0.097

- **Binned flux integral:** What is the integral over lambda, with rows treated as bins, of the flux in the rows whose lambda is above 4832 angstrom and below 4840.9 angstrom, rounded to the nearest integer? 71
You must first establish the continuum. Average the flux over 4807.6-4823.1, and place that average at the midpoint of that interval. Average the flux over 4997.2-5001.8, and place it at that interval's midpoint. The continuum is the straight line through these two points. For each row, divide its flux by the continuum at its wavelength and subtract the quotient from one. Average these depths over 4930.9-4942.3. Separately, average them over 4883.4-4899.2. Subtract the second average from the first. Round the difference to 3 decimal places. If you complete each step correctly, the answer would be 0.046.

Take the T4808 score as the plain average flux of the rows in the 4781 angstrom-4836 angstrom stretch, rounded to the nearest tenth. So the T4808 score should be 7.9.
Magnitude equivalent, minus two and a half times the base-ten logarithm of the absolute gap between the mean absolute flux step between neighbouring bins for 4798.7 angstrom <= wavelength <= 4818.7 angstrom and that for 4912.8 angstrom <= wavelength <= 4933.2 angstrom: 5.3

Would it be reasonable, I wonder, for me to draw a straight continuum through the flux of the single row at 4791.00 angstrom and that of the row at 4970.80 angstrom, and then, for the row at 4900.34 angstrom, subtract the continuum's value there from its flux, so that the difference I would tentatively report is -0.15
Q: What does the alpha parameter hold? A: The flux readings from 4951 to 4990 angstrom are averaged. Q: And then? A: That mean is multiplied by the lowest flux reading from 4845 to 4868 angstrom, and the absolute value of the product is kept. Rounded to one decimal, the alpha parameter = 67.2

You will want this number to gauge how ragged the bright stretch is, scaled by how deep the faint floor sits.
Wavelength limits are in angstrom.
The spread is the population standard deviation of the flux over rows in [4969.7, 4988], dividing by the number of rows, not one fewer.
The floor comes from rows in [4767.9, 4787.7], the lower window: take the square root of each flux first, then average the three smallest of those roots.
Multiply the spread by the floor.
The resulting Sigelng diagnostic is 0.89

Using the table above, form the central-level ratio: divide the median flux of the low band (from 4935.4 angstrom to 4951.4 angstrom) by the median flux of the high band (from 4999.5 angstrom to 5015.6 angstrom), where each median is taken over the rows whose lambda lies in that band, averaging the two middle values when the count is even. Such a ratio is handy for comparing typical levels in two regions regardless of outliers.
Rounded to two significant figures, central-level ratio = 0.92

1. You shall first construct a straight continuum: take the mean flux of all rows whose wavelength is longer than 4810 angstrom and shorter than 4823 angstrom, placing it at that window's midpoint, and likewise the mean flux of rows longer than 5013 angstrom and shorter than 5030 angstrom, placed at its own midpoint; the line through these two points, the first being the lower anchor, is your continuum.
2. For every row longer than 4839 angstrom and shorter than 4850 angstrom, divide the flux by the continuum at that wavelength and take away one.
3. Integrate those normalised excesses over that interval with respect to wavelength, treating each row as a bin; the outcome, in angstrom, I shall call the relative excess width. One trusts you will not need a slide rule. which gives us 0.75 angstrom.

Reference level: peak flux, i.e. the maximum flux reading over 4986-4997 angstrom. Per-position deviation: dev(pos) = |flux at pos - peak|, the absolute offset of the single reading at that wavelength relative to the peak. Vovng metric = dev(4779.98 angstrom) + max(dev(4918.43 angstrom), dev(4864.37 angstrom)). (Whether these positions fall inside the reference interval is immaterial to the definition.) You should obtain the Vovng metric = 1.9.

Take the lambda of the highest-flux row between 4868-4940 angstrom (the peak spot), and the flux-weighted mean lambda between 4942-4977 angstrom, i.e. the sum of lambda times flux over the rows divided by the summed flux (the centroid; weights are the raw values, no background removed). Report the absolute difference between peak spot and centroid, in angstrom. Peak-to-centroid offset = 90.6 angstrom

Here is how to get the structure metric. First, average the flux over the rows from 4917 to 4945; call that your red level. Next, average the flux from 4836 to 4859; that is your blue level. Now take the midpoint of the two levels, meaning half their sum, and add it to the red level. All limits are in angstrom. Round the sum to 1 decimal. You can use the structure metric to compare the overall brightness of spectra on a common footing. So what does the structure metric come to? 15.9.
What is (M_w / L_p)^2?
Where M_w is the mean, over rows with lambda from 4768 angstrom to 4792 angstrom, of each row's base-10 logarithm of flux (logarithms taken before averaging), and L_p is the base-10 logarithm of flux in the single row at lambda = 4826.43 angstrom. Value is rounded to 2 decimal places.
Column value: 0.97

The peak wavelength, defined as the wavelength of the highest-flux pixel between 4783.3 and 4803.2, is 4791.00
